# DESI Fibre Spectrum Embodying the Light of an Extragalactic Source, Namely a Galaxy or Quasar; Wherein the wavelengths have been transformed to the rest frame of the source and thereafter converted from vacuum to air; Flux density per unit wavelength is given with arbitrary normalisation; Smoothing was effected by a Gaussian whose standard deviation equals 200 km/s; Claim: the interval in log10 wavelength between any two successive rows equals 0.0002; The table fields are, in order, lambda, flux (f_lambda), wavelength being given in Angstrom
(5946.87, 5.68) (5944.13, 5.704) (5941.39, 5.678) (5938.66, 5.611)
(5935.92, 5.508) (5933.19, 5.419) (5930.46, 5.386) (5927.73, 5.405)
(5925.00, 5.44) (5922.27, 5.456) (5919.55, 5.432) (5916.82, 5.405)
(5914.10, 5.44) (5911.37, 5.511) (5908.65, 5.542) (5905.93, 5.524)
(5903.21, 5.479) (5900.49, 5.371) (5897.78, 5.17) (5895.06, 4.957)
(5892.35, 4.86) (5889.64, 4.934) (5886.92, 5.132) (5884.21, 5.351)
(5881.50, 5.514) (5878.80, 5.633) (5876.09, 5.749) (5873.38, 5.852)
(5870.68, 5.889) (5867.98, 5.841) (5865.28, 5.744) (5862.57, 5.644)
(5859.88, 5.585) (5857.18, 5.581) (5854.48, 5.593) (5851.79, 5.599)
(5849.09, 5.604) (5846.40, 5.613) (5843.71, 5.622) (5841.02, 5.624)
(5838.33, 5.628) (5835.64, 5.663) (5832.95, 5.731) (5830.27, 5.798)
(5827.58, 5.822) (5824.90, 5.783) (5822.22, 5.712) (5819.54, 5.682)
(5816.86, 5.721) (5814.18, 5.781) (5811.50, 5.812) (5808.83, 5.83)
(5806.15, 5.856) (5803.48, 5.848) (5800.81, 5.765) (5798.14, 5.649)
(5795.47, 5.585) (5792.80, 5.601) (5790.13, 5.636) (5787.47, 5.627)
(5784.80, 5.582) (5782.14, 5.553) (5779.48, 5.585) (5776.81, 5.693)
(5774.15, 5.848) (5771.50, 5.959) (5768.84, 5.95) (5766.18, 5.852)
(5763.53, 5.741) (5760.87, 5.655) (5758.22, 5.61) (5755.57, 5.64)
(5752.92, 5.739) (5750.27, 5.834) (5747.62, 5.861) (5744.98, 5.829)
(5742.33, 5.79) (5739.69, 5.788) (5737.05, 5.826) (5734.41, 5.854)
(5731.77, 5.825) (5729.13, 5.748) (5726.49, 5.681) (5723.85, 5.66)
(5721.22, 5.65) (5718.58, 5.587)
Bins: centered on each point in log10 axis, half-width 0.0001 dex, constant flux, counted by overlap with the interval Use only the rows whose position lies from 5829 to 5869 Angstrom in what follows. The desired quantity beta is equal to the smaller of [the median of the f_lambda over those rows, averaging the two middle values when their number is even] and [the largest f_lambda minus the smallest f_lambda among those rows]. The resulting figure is 0.26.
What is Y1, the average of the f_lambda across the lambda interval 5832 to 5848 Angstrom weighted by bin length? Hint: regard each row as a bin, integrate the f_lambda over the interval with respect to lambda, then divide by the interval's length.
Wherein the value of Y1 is 5.64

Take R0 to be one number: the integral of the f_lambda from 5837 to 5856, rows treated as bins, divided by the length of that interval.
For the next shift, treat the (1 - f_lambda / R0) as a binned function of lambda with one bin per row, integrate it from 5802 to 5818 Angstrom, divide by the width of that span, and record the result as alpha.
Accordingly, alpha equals -0.035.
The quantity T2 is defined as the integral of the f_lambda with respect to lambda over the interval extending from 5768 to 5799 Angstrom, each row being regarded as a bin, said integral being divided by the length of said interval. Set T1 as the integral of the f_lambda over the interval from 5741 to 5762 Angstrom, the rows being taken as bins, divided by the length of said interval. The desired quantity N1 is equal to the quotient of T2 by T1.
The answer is 0.99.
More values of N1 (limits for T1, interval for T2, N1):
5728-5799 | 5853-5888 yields 0.98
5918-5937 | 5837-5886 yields 1.04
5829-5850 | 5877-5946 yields 0.95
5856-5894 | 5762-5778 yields 1.06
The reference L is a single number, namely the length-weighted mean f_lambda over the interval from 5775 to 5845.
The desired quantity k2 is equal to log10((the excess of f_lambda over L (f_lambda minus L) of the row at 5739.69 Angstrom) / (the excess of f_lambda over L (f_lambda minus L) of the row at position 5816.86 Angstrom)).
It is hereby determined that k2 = 0.62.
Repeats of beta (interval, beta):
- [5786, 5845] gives 0.27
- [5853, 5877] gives 0.31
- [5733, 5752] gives 0.07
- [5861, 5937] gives 1.03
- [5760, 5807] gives 0.41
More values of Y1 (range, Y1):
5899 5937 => 5.45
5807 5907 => 5.58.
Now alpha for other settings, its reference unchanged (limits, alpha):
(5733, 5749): -0.038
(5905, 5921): 0.025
